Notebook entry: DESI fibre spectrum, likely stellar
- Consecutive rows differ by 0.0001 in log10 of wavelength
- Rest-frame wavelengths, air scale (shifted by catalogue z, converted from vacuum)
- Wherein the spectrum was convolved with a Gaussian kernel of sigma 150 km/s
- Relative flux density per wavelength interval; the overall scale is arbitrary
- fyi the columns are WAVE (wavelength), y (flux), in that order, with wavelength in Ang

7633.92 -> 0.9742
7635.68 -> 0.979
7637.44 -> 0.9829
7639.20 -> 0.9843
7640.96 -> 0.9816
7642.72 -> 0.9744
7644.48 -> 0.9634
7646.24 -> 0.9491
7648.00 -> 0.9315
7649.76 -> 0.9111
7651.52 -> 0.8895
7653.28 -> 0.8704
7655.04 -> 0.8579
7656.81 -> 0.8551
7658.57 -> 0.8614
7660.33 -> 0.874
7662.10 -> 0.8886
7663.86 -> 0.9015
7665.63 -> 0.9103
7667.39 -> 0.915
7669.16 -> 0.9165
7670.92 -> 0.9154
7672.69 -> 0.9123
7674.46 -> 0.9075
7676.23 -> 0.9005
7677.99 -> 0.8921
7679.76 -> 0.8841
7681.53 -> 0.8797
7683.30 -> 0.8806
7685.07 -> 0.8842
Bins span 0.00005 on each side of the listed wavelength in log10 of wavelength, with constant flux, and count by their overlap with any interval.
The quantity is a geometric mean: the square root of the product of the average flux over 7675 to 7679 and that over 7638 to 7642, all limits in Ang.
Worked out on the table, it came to 0.939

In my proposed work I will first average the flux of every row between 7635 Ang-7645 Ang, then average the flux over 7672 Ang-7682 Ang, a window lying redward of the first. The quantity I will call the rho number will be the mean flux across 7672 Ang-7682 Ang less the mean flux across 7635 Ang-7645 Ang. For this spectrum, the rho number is -0.08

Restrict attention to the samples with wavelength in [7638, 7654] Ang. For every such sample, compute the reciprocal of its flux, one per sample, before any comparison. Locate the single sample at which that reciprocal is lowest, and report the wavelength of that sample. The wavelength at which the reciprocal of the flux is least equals 7639.20 Ang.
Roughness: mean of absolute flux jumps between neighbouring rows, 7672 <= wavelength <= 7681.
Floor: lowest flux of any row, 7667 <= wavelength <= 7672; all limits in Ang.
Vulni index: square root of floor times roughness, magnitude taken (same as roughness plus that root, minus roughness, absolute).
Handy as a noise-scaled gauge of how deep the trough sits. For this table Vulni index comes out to 0.080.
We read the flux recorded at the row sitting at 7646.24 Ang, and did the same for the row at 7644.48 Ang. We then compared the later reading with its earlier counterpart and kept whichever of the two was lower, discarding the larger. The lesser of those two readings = 0.949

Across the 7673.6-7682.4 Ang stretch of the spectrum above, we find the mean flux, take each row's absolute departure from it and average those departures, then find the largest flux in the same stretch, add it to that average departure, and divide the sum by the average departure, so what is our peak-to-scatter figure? 102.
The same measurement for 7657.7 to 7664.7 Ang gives 67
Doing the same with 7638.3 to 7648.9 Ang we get 62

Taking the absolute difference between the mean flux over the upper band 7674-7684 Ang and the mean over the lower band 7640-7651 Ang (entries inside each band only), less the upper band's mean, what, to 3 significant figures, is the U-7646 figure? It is -0.830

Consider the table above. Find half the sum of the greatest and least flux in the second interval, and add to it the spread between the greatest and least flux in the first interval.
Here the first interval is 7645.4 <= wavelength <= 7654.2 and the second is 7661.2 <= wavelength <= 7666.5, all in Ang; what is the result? 0.98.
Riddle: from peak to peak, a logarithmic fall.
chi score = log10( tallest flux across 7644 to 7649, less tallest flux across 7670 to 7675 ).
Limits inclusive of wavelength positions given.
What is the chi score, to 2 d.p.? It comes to -1.32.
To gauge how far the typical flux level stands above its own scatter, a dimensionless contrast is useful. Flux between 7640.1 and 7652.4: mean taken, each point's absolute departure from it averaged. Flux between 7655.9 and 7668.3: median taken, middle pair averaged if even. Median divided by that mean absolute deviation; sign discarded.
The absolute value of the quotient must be 32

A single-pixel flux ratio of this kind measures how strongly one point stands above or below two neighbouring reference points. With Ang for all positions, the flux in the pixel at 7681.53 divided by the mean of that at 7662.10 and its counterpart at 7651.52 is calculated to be 0.99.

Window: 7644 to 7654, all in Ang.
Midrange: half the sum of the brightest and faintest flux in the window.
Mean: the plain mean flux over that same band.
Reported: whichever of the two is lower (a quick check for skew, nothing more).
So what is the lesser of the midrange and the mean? 0.92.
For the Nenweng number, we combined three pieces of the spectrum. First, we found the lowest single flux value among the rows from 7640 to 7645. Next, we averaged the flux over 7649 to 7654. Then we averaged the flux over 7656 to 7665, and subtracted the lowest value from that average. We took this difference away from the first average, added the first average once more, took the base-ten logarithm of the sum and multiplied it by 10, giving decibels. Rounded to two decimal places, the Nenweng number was 2.71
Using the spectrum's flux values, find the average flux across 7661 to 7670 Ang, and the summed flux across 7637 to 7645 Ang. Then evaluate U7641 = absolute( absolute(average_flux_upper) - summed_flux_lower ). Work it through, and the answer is 3.98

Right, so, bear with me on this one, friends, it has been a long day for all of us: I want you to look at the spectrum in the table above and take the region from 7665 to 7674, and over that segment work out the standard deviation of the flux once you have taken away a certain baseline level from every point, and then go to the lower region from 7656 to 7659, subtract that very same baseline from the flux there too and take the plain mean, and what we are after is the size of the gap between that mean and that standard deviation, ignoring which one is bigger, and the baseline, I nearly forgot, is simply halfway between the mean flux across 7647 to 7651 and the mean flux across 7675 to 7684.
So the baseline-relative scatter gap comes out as 0.05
